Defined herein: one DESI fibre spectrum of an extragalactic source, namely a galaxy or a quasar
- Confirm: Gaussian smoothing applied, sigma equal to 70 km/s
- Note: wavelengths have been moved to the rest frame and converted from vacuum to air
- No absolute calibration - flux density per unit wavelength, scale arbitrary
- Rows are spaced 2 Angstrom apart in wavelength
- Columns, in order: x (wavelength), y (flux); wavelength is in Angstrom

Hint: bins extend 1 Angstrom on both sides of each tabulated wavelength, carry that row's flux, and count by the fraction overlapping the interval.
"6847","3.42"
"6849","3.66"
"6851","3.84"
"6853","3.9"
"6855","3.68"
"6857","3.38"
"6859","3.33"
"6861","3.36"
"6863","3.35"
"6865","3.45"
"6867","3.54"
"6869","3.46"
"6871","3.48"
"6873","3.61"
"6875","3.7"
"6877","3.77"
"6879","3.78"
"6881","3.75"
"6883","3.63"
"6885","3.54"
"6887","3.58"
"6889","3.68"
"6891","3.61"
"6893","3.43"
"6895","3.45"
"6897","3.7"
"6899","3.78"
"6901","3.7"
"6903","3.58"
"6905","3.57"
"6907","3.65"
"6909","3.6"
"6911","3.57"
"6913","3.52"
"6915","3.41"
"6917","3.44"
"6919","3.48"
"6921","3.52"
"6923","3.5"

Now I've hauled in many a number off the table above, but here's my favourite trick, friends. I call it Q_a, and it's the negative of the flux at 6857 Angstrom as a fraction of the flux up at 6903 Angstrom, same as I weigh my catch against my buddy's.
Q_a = -0.94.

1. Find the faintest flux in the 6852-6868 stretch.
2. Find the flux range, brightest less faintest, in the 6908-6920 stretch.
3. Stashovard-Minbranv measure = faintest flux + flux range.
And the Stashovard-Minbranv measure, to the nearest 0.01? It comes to 3.52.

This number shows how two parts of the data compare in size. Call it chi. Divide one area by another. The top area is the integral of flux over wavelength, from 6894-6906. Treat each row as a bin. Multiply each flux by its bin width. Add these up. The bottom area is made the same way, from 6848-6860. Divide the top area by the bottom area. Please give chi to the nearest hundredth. 1.00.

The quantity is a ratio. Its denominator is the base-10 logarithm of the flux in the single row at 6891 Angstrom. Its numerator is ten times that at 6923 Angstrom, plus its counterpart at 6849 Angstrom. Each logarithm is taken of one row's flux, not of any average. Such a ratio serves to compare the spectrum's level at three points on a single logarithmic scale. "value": 10.77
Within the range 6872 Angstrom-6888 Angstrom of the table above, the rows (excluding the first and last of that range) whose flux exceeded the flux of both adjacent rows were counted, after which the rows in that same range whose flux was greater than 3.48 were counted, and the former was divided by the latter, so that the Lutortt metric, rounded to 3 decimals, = 0.125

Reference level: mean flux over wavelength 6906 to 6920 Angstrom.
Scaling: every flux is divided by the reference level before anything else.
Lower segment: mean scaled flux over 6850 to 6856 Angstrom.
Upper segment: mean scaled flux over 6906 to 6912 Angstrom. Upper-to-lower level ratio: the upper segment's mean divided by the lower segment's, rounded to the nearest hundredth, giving 0.95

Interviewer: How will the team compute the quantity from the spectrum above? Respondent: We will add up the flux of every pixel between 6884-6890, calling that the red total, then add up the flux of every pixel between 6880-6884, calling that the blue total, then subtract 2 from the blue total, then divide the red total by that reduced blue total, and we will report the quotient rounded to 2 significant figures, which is 2.0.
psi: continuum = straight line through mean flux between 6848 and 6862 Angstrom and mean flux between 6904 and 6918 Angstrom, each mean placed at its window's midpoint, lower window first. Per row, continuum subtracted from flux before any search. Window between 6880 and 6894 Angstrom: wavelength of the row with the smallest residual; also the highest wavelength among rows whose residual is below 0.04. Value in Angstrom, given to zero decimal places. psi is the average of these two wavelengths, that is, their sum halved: 6893 Angstrom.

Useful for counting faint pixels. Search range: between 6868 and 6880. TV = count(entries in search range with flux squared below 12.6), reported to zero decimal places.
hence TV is 2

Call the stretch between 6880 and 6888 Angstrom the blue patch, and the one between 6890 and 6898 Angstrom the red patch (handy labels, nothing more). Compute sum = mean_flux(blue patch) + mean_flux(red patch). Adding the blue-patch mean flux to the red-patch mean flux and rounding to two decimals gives 7.17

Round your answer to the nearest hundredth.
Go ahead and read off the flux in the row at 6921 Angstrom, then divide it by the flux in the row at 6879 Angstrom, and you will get 0.93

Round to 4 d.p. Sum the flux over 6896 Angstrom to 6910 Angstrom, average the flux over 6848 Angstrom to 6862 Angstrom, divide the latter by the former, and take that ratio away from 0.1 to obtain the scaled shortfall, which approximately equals -0.0405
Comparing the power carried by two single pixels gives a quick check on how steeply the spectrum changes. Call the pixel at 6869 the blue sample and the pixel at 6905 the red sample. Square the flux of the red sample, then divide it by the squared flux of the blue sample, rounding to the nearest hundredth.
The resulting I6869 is 1.06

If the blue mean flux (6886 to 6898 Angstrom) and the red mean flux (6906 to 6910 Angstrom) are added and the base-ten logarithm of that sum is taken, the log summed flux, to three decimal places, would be 0.857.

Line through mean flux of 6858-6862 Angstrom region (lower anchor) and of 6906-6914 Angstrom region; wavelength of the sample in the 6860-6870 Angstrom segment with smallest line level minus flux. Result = 6867 Angstrom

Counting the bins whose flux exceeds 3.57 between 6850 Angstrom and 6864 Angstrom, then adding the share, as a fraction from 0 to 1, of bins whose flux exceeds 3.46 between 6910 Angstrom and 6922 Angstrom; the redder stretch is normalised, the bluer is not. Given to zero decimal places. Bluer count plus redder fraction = 4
